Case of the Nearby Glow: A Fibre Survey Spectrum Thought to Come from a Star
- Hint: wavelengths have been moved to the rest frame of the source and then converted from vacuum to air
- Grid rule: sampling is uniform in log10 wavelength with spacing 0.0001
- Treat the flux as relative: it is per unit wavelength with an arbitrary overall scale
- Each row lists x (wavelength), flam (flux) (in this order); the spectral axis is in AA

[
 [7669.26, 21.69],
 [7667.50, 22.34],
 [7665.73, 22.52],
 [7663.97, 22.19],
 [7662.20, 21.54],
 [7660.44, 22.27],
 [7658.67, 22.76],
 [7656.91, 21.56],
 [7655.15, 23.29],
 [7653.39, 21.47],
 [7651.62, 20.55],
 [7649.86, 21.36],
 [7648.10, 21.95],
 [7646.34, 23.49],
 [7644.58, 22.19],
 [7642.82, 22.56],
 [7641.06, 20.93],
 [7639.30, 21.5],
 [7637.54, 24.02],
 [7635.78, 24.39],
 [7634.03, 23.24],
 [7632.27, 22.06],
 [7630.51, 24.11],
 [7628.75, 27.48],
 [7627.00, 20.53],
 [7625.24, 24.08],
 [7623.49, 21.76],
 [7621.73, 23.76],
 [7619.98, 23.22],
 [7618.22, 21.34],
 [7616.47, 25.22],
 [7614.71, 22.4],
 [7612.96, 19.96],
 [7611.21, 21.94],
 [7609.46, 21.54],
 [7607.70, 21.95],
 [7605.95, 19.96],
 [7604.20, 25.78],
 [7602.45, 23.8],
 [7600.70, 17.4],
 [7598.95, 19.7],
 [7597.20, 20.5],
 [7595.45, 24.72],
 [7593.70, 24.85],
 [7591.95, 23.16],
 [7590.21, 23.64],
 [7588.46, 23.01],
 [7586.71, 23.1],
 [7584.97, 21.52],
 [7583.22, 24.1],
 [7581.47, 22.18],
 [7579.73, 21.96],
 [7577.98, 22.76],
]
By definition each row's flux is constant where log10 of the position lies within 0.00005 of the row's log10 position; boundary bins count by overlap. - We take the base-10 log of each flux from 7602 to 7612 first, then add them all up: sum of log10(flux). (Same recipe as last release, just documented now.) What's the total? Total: 8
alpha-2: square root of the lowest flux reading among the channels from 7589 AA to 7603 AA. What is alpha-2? 4.17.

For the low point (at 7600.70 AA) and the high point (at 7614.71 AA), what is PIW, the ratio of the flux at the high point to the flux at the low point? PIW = 1.29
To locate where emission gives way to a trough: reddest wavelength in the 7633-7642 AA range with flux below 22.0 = 7641.06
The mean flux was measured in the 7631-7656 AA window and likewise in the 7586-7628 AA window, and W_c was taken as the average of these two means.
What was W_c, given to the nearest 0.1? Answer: 22.4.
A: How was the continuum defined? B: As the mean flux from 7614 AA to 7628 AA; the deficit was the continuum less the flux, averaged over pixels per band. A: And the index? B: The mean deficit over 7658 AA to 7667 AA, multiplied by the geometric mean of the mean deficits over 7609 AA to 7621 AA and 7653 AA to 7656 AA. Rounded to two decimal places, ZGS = 0.25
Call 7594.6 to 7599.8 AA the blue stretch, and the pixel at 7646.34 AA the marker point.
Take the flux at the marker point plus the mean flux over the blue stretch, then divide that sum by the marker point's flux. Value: 1.92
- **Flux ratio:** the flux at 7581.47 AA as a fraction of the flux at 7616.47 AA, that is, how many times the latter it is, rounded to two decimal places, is 0.88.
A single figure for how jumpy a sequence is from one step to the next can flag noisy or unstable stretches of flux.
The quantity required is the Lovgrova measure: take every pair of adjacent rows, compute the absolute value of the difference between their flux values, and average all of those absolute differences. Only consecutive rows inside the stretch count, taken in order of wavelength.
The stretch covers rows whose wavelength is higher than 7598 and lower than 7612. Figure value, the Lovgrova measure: 2.8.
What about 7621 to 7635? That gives 3.1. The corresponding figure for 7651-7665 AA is 1.1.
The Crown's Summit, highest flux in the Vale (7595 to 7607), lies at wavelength 7604.20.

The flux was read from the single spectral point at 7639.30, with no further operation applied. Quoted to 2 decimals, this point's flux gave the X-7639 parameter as 21.50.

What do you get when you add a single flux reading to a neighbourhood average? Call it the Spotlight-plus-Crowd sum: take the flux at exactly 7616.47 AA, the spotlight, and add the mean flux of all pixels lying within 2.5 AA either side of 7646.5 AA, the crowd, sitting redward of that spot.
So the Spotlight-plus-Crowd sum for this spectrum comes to 47.8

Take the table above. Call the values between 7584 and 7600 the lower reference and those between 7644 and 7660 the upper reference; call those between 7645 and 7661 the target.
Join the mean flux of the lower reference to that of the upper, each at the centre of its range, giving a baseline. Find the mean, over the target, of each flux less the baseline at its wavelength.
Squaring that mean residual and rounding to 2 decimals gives 0.00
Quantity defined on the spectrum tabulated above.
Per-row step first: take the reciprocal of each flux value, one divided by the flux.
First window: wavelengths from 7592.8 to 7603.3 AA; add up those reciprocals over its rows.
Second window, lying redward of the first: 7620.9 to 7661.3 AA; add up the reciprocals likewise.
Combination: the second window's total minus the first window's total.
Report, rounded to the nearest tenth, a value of 0.7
